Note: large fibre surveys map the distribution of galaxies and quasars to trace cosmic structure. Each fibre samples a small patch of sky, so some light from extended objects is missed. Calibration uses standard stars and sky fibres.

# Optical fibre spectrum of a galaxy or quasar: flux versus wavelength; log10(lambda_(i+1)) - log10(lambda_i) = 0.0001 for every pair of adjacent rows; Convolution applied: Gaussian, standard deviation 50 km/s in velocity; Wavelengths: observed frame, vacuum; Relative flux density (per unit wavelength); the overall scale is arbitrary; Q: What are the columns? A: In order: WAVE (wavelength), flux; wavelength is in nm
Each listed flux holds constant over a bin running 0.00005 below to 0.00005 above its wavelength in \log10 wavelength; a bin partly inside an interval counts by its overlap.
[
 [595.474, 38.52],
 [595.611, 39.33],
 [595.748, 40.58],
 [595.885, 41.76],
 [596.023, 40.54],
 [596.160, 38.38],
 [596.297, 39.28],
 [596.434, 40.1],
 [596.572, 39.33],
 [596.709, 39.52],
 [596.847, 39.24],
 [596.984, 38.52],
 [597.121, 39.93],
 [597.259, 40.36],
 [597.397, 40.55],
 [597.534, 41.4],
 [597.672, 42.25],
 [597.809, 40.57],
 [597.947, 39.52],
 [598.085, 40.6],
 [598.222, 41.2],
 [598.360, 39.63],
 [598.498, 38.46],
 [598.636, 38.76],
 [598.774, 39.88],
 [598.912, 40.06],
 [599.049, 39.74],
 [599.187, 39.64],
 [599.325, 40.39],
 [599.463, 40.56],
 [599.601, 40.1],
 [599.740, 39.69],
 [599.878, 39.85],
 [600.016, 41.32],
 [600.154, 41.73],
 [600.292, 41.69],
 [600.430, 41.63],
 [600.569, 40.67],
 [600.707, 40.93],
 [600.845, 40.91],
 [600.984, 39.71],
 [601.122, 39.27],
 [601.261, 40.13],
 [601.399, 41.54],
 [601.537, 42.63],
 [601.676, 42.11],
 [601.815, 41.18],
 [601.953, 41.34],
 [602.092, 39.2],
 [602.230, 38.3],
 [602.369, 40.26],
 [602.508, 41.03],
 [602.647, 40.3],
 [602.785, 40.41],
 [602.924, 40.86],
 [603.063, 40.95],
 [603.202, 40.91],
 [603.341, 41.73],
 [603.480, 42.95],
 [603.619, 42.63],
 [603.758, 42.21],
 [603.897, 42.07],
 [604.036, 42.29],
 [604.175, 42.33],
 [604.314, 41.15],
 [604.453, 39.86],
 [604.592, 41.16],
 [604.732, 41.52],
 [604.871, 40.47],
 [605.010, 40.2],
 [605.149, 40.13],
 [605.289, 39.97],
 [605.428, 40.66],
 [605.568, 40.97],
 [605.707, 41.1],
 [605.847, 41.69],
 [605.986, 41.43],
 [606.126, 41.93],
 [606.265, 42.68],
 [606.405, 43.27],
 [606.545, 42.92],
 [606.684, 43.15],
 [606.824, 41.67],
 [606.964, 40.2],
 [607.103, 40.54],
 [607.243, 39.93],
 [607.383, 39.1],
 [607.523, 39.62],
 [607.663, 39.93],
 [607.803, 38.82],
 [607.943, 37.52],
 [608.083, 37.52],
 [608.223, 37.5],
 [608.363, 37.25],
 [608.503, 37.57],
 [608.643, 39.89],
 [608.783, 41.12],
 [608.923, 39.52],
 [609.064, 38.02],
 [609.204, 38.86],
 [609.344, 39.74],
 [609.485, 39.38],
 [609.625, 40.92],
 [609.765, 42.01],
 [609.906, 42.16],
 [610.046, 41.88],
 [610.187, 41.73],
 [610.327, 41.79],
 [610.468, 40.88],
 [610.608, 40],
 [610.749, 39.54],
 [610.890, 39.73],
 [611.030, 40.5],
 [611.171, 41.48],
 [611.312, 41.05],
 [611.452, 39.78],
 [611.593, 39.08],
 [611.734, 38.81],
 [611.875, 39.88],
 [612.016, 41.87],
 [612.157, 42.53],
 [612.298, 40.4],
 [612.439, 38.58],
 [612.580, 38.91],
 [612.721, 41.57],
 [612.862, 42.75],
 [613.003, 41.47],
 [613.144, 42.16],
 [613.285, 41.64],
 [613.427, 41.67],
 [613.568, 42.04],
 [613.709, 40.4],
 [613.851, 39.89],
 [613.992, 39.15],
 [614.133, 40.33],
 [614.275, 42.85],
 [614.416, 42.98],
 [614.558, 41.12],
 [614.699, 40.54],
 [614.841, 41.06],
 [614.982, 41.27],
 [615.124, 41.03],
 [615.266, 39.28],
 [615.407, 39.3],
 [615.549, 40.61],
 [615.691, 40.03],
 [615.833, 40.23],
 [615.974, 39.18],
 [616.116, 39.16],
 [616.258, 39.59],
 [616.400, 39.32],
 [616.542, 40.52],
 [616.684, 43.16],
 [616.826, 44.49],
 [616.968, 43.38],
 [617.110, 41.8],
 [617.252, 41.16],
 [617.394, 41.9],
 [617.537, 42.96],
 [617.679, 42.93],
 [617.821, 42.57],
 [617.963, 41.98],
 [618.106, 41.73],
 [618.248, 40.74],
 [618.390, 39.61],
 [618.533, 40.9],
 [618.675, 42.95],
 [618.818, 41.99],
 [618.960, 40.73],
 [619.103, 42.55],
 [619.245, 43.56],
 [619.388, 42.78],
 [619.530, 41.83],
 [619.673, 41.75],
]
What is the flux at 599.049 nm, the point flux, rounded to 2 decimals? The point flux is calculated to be 39.74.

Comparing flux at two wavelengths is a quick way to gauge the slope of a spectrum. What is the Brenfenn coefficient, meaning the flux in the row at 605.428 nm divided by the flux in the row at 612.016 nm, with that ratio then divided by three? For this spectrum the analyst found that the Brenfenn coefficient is 0.324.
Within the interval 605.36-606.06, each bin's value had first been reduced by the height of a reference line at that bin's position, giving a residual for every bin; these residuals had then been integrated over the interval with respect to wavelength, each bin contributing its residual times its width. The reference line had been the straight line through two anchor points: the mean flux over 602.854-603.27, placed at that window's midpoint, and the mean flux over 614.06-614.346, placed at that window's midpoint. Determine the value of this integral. 0.1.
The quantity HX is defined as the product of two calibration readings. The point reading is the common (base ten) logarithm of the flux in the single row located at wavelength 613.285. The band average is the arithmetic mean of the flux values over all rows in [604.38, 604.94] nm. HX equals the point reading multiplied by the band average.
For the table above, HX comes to 66.0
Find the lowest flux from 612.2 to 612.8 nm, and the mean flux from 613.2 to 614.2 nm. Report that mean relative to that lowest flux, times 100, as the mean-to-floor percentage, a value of 105.6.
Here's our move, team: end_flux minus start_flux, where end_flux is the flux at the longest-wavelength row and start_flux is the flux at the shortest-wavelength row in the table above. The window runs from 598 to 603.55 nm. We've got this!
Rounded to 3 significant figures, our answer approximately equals 2.35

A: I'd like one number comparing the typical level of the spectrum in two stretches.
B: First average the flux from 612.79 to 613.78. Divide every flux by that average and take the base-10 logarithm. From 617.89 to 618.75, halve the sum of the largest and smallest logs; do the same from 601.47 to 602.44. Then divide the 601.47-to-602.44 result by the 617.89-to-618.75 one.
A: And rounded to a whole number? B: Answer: 3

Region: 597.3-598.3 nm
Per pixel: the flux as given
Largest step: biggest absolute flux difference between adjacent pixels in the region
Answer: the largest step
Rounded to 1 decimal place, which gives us 1.7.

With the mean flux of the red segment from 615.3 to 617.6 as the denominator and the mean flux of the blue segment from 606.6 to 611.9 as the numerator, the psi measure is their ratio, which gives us 0.97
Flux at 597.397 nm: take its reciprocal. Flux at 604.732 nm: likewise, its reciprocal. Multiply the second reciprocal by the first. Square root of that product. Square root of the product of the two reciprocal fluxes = 0.0244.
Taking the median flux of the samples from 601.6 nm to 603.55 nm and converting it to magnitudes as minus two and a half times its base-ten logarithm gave -4.03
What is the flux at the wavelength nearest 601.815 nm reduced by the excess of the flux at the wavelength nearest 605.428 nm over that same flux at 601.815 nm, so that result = 41.7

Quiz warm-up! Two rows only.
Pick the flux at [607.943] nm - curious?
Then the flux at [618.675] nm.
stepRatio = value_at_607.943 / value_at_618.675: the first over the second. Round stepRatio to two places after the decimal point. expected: 0.87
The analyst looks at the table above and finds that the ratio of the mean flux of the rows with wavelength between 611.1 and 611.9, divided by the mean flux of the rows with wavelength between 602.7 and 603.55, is 0.97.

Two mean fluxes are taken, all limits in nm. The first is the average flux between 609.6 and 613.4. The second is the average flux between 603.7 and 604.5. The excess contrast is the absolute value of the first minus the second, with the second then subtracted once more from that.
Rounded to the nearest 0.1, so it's -40.9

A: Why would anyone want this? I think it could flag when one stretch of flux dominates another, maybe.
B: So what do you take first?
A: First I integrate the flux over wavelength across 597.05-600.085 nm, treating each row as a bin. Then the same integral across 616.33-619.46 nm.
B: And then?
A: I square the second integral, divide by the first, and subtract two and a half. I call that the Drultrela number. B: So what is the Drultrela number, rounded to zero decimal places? 139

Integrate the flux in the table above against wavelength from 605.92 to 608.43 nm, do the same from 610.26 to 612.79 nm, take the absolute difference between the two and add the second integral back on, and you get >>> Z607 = 103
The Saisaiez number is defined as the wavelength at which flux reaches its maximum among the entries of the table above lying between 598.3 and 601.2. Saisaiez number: 600.154 nm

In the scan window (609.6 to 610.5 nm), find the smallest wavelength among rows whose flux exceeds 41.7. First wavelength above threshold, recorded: 609.765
